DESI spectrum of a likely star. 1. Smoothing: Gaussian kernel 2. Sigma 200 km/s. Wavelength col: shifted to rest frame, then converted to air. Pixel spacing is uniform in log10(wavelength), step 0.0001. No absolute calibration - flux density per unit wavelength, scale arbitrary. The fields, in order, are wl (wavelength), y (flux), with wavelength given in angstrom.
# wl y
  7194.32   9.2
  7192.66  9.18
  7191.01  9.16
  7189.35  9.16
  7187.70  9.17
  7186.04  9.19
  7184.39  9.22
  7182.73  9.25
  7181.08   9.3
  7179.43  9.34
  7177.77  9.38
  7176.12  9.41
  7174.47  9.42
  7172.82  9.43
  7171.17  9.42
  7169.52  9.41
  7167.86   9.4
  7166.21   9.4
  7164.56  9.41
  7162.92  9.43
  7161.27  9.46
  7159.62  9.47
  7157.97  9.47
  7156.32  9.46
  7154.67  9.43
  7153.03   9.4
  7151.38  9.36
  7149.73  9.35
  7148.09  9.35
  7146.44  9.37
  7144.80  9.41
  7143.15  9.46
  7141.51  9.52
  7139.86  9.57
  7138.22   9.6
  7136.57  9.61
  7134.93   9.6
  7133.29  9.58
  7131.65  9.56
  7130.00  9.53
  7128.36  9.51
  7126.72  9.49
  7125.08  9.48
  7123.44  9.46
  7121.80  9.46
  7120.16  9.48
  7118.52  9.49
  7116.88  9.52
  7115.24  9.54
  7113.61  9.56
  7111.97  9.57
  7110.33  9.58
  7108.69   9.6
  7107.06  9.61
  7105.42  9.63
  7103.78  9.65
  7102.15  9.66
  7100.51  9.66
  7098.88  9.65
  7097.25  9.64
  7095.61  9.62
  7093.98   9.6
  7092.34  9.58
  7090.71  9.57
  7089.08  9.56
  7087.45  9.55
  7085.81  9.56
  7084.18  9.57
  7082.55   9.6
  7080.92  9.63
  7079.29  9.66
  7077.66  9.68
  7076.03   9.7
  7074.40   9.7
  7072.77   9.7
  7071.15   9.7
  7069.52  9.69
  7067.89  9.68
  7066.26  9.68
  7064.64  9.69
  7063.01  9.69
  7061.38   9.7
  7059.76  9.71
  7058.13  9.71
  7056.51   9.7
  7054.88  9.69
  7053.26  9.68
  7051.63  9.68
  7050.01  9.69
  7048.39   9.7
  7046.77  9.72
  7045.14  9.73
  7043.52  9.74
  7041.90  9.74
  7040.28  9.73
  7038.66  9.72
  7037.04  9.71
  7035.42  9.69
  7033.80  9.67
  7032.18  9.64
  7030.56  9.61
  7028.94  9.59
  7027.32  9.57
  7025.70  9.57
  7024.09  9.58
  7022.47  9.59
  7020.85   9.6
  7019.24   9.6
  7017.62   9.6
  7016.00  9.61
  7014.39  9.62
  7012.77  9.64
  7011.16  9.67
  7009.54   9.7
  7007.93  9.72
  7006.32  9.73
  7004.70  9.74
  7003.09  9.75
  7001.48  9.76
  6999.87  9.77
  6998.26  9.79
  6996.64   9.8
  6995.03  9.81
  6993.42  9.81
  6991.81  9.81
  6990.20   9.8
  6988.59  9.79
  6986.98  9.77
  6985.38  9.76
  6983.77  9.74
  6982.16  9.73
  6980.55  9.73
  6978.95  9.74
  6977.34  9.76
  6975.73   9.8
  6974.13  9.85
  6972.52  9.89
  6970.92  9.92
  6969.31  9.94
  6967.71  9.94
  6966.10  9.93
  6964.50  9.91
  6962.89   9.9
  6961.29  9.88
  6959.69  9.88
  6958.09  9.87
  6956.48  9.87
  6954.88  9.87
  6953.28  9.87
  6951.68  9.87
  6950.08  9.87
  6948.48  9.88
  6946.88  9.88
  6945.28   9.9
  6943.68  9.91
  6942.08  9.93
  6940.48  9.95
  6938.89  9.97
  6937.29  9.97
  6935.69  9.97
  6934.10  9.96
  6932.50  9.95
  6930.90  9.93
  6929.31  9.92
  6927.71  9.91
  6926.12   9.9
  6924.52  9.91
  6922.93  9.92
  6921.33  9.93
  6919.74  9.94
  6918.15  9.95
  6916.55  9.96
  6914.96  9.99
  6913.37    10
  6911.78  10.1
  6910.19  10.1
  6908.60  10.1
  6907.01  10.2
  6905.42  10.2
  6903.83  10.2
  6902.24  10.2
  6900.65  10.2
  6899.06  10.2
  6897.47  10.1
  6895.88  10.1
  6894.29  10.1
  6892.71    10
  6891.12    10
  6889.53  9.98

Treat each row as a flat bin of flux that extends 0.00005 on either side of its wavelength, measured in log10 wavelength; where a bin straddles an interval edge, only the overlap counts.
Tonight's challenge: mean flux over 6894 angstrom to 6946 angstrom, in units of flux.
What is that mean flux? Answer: 10.0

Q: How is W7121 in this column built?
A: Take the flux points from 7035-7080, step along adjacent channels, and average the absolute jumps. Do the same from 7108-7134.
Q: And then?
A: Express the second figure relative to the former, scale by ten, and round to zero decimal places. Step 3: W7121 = 20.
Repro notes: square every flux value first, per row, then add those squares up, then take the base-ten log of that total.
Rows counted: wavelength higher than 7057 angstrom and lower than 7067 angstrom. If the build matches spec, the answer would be 2.75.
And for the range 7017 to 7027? 2.74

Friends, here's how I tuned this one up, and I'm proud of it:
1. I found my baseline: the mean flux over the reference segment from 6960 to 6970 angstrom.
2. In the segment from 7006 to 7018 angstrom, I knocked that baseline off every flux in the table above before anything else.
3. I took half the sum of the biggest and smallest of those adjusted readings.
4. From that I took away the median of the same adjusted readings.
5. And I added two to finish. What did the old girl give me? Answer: 2.01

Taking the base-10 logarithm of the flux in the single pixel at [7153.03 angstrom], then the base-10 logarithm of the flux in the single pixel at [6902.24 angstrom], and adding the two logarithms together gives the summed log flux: 1.98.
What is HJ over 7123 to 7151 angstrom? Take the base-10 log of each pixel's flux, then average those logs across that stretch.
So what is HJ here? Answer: 0.98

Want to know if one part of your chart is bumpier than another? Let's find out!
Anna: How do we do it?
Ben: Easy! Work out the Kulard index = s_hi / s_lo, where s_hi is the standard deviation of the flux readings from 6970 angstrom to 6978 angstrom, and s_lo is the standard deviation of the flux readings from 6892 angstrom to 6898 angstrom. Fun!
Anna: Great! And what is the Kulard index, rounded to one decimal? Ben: 1.3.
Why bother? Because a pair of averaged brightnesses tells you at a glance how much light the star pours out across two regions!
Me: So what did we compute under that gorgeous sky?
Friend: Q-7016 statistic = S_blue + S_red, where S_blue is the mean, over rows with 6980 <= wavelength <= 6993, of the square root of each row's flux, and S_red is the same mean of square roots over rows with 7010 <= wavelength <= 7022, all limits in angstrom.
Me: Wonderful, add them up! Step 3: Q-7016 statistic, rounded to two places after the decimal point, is 6.23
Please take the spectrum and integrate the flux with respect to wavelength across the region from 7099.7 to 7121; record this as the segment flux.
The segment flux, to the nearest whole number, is 204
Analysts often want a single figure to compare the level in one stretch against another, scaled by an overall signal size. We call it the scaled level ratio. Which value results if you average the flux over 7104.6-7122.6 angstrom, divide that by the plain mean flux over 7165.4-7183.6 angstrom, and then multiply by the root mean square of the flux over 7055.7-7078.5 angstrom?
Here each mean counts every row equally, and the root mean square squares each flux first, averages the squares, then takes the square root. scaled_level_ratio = 9.9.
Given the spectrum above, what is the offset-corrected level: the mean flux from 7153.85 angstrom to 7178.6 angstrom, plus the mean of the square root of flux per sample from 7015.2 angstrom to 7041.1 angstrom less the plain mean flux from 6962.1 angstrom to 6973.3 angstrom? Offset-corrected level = 2.61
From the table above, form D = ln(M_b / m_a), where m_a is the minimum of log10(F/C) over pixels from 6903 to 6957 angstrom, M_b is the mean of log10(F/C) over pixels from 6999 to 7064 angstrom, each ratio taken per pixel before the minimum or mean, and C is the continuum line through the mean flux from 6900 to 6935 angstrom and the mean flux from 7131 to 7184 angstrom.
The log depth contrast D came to -0.4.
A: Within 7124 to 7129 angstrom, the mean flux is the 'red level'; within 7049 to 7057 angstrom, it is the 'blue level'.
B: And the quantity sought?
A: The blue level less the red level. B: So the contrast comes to 0.19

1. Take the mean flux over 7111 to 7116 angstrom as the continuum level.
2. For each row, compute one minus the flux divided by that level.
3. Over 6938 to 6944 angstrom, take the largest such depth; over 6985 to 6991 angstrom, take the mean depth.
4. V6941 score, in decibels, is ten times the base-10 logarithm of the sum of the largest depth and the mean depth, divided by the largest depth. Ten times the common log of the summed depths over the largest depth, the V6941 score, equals 2.1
